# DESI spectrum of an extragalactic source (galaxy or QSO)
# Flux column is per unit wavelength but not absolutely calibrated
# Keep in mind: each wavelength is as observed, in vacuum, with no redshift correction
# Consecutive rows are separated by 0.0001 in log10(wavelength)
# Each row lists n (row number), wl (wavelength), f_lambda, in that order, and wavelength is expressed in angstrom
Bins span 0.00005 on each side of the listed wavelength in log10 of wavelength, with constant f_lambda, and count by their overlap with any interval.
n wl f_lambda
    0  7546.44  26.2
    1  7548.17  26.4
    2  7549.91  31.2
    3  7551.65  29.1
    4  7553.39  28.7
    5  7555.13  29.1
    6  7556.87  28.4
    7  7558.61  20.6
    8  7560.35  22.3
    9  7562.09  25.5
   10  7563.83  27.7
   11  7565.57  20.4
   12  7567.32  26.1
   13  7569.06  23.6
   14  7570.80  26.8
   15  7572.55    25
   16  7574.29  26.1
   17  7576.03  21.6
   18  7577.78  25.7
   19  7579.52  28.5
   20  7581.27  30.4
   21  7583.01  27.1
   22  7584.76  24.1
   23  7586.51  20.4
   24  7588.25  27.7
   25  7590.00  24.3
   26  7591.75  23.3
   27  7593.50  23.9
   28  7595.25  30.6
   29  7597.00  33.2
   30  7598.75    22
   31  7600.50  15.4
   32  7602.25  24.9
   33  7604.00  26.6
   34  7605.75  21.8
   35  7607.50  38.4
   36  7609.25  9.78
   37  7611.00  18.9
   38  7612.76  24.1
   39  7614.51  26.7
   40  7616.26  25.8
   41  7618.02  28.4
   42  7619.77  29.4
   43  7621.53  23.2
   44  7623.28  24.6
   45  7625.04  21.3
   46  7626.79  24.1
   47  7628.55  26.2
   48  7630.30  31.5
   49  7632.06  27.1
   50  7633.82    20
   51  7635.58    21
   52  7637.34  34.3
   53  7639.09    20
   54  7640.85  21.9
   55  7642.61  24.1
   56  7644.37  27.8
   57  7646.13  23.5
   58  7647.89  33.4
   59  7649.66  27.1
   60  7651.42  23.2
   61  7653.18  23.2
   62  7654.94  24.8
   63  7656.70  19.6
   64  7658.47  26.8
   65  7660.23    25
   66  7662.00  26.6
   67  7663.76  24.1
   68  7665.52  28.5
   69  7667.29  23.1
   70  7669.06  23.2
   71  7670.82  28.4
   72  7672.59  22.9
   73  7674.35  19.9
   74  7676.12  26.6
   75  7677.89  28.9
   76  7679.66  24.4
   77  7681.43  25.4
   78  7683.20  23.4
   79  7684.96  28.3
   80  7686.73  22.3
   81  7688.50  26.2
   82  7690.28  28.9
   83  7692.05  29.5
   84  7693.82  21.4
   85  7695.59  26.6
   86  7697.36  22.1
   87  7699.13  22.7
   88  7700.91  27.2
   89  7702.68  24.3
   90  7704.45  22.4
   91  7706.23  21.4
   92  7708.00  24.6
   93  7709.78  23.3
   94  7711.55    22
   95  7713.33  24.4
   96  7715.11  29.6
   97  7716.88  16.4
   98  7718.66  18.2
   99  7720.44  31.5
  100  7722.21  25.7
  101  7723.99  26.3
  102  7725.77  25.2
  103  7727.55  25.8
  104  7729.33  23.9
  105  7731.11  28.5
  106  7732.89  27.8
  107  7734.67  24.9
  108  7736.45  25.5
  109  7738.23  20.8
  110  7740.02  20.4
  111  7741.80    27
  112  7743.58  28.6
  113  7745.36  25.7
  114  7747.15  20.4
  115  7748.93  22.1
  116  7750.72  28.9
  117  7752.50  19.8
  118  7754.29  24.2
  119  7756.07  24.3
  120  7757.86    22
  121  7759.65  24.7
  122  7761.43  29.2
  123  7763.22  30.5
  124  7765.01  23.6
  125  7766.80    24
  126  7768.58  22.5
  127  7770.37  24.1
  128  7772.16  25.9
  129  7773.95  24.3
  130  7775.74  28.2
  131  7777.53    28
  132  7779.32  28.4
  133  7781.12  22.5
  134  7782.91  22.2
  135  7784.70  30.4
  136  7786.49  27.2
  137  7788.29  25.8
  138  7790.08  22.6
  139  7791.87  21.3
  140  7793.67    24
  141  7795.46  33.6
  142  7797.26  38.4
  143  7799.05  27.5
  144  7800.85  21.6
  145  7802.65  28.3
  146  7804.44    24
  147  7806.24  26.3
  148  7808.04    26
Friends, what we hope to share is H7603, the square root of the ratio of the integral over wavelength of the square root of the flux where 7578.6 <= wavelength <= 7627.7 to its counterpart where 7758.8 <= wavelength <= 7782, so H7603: 1.4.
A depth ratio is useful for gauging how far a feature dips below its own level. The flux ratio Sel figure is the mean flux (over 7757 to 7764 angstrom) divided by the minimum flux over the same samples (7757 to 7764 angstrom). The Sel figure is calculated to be 1.21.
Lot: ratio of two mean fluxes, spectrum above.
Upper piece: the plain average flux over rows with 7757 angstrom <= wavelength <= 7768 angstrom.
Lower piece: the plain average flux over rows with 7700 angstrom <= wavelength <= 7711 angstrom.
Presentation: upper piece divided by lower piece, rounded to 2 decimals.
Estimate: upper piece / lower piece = 1.08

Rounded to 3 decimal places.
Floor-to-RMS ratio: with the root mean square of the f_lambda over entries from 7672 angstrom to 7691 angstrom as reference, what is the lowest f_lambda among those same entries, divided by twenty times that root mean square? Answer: 0.039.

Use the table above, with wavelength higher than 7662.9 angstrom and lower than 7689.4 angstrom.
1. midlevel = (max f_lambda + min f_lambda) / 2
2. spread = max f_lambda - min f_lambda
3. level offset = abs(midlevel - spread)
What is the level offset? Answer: 15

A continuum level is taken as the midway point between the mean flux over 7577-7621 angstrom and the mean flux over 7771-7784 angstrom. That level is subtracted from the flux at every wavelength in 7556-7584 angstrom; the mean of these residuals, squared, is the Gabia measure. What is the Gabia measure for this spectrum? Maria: 0.01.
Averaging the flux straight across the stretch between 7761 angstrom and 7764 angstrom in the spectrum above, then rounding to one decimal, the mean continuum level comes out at 29.9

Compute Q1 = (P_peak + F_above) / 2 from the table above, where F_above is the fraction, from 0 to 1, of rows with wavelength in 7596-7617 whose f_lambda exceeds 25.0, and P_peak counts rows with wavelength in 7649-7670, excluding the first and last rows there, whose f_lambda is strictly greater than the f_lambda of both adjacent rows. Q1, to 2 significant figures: 2.2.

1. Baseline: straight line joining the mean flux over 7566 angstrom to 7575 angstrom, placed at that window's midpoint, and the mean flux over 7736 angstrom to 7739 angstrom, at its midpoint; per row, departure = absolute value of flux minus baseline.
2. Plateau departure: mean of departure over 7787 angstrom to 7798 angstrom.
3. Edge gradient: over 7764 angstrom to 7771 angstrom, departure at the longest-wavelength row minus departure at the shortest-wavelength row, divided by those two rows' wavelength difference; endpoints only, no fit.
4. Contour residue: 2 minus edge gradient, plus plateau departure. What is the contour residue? 7.5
